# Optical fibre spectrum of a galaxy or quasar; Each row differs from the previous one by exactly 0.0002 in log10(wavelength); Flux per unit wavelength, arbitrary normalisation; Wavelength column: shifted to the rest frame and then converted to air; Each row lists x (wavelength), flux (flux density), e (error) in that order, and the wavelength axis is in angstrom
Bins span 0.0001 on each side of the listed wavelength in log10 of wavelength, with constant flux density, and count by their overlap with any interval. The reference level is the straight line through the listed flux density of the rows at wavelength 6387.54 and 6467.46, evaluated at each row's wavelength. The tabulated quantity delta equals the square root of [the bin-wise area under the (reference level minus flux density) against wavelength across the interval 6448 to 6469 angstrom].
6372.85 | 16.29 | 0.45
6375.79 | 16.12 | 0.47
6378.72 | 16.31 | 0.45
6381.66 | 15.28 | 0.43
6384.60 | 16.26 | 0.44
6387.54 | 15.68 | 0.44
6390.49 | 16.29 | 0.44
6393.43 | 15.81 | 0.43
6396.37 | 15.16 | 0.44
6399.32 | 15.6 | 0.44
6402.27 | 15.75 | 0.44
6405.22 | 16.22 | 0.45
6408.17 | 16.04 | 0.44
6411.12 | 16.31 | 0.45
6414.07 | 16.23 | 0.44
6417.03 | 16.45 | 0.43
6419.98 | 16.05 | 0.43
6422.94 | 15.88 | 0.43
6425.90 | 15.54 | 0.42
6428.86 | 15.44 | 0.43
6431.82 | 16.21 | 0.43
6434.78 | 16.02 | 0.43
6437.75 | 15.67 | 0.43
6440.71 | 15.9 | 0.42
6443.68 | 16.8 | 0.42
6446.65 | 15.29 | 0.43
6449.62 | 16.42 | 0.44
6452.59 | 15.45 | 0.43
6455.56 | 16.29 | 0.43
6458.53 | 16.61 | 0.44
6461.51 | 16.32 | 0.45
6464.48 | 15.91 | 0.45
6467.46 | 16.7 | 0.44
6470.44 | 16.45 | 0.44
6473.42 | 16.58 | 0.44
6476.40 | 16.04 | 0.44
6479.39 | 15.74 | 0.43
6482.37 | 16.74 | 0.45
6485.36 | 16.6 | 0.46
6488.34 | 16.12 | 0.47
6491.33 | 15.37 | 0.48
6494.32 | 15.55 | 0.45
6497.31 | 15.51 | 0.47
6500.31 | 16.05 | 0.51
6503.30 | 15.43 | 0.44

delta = 2.7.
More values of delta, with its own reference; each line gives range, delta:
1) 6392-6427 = 1.1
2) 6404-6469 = 3.8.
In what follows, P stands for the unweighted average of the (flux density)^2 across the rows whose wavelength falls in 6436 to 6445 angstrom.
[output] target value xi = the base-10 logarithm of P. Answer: 2.42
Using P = 260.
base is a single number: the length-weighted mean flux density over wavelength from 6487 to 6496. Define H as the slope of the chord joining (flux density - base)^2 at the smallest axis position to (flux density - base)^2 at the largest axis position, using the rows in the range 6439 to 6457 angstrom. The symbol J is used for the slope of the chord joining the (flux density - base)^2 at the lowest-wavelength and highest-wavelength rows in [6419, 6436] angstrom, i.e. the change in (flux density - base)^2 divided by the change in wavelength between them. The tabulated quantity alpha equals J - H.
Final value -0.024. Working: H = 0.022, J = -0.0015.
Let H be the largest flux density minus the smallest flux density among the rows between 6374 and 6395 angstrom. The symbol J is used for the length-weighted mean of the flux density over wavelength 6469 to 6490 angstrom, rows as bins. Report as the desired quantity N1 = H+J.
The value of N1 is 17.3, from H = 1.03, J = 16.3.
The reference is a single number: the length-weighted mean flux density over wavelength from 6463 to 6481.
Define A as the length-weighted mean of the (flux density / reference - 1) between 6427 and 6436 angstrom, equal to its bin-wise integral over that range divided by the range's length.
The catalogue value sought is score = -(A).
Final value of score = 0.023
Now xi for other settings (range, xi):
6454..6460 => 2.43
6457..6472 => 2.43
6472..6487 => 2.43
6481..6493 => 2.42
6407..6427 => 2.41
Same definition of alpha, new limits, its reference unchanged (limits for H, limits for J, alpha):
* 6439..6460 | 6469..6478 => -0.126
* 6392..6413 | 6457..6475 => -0.026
